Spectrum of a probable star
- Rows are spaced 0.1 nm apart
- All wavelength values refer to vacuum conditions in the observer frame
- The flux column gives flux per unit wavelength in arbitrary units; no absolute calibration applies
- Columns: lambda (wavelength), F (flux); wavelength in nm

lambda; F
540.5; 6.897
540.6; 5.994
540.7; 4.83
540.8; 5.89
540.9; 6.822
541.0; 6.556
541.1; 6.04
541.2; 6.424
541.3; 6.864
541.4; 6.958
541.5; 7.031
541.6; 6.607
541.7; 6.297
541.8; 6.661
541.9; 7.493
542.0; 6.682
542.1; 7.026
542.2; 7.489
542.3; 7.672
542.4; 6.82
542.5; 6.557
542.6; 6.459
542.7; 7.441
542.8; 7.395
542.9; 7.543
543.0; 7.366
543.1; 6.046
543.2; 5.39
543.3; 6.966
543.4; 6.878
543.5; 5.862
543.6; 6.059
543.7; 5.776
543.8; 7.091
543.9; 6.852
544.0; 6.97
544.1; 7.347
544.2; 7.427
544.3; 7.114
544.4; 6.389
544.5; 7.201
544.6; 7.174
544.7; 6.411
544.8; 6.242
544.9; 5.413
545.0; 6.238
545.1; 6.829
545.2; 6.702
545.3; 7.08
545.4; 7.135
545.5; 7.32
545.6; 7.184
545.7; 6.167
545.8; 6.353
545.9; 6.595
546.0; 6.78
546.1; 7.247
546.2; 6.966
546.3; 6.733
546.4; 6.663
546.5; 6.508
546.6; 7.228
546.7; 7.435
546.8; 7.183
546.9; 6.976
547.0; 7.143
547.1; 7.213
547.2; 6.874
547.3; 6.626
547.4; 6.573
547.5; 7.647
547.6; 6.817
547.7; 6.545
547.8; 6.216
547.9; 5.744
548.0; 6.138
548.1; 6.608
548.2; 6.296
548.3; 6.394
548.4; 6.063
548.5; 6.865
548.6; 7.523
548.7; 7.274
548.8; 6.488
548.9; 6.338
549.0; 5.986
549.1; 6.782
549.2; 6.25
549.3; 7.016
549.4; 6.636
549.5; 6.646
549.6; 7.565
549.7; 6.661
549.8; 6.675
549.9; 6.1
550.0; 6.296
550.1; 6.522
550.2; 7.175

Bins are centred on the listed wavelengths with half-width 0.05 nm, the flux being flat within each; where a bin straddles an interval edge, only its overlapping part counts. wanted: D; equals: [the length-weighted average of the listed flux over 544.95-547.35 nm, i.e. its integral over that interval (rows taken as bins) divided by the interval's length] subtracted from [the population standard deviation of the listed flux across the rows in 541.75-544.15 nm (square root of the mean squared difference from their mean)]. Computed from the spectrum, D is -6.27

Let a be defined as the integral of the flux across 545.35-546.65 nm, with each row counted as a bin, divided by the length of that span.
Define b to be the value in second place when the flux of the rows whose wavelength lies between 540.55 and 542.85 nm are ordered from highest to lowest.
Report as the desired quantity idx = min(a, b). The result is 6.84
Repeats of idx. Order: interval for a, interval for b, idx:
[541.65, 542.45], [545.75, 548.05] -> 7.02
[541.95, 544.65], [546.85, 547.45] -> 6.85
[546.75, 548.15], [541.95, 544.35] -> 6.74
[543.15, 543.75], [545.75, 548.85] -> 6.16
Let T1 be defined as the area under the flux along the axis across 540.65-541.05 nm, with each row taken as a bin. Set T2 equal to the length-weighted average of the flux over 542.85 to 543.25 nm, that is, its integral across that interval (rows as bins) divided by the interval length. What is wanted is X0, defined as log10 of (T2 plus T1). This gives 0.954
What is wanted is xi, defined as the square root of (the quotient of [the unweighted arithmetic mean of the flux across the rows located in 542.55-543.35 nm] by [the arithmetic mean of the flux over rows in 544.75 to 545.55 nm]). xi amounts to 1.015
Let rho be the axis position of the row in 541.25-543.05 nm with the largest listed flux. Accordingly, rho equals 542.3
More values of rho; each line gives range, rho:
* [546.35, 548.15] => 547.5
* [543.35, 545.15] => 544.2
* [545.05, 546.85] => 546.7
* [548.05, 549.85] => 549.6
